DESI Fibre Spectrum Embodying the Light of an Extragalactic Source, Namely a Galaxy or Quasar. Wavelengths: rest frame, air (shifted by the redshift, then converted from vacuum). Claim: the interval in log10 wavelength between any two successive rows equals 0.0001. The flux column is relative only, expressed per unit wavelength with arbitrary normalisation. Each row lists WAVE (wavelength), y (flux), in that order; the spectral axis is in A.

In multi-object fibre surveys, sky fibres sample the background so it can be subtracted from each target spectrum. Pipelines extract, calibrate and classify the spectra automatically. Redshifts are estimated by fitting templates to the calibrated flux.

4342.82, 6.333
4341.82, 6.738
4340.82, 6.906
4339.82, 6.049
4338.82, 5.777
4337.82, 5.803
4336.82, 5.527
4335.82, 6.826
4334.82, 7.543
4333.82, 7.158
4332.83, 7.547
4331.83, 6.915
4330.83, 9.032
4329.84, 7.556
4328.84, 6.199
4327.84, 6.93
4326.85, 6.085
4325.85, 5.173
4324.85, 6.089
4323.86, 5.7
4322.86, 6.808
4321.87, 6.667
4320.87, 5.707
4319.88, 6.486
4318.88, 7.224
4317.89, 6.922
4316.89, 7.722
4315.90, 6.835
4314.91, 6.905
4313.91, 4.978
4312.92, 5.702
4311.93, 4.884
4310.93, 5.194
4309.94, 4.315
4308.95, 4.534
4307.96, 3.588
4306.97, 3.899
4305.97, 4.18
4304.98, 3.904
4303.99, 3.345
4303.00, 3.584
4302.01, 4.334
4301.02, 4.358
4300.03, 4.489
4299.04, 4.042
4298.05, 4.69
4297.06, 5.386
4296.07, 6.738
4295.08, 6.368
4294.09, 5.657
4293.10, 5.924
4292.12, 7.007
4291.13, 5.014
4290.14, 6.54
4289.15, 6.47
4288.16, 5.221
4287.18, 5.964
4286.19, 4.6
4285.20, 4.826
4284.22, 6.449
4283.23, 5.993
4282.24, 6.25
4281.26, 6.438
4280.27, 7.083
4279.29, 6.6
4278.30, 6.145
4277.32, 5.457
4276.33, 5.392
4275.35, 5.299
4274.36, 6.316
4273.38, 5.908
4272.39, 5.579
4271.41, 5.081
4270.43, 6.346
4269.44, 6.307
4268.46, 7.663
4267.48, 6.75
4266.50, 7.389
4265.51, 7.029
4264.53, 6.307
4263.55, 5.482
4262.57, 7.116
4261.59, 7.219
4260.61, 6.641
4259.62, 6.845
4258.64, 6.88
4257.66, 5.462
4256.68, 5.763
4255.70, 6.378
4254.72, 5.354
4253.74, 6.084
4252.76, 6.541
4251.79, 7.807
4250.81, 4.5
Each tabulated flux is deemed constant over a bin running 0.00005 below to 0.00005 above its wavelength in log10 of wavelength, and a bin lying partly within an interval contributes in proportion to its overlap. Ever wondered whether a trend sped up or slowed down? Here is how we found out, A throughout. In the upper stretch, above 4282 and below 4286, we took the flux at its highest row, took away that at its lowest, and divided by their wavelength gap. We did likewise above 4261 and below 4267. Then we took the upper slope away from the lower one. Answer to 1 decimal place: 0.5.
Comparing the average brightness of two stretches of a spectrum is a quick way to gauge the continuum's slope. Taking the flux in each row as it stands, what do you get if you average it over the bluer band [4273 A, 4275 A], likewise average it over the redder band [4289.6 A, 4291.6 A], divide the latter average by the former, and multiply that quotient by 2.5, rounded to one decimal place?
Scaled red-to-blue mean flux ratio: 2.4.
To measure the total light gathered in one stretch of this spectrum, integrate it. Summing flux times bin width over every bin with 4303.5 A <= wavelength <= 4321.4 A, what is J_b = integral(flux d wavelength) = 96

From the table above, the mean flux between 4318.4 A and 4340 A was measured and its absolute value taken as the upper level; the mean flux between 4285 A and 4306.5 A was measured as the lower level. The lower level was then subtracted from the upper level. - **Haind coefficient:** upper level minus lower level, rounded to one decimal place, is 1.5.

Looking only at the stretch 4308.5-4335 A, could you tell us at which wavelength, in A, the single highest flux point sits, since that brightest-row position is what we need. 4330.83 A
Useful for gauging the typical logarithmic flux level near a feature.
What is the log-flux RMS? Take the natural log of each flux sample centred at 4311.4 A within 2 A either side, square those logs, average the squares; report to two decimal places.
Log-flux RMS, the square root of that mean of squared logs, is 1.61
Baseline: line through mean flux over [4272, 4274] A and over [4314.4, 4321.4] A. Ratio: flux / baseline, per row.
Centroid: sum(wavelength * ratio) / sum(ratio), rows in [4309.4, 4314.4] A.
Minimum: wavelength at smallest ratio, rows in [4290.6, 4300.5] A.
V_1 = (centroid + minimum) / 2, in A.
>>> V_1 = 4305.5 A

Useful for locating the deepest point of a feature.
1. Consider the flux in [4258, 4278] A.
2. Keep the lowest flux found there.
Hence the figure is 5.081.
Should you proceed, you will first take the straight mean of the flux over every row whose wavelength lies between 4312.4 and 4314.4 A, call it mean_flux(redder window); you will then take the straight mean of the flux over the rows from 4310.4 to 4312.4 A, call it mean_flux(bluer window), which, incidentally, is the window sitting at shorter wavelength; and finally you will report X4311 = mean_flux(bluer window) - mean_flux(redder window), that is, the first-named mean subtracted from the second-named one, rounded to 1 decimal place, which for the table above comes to -0.3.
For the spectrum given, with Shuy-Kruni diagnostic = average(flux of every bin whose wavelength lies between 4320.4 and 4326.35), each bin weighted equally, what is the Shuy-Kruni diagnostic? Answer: 6.0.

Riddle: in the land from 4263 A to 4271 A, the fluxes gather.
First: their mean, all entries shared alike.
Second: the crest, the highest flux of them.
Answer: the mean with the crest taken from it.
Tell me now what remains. -1.0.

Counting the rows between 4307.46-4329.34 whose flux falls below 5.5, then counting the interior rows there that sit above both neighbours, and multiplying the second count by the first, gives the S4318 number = 63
